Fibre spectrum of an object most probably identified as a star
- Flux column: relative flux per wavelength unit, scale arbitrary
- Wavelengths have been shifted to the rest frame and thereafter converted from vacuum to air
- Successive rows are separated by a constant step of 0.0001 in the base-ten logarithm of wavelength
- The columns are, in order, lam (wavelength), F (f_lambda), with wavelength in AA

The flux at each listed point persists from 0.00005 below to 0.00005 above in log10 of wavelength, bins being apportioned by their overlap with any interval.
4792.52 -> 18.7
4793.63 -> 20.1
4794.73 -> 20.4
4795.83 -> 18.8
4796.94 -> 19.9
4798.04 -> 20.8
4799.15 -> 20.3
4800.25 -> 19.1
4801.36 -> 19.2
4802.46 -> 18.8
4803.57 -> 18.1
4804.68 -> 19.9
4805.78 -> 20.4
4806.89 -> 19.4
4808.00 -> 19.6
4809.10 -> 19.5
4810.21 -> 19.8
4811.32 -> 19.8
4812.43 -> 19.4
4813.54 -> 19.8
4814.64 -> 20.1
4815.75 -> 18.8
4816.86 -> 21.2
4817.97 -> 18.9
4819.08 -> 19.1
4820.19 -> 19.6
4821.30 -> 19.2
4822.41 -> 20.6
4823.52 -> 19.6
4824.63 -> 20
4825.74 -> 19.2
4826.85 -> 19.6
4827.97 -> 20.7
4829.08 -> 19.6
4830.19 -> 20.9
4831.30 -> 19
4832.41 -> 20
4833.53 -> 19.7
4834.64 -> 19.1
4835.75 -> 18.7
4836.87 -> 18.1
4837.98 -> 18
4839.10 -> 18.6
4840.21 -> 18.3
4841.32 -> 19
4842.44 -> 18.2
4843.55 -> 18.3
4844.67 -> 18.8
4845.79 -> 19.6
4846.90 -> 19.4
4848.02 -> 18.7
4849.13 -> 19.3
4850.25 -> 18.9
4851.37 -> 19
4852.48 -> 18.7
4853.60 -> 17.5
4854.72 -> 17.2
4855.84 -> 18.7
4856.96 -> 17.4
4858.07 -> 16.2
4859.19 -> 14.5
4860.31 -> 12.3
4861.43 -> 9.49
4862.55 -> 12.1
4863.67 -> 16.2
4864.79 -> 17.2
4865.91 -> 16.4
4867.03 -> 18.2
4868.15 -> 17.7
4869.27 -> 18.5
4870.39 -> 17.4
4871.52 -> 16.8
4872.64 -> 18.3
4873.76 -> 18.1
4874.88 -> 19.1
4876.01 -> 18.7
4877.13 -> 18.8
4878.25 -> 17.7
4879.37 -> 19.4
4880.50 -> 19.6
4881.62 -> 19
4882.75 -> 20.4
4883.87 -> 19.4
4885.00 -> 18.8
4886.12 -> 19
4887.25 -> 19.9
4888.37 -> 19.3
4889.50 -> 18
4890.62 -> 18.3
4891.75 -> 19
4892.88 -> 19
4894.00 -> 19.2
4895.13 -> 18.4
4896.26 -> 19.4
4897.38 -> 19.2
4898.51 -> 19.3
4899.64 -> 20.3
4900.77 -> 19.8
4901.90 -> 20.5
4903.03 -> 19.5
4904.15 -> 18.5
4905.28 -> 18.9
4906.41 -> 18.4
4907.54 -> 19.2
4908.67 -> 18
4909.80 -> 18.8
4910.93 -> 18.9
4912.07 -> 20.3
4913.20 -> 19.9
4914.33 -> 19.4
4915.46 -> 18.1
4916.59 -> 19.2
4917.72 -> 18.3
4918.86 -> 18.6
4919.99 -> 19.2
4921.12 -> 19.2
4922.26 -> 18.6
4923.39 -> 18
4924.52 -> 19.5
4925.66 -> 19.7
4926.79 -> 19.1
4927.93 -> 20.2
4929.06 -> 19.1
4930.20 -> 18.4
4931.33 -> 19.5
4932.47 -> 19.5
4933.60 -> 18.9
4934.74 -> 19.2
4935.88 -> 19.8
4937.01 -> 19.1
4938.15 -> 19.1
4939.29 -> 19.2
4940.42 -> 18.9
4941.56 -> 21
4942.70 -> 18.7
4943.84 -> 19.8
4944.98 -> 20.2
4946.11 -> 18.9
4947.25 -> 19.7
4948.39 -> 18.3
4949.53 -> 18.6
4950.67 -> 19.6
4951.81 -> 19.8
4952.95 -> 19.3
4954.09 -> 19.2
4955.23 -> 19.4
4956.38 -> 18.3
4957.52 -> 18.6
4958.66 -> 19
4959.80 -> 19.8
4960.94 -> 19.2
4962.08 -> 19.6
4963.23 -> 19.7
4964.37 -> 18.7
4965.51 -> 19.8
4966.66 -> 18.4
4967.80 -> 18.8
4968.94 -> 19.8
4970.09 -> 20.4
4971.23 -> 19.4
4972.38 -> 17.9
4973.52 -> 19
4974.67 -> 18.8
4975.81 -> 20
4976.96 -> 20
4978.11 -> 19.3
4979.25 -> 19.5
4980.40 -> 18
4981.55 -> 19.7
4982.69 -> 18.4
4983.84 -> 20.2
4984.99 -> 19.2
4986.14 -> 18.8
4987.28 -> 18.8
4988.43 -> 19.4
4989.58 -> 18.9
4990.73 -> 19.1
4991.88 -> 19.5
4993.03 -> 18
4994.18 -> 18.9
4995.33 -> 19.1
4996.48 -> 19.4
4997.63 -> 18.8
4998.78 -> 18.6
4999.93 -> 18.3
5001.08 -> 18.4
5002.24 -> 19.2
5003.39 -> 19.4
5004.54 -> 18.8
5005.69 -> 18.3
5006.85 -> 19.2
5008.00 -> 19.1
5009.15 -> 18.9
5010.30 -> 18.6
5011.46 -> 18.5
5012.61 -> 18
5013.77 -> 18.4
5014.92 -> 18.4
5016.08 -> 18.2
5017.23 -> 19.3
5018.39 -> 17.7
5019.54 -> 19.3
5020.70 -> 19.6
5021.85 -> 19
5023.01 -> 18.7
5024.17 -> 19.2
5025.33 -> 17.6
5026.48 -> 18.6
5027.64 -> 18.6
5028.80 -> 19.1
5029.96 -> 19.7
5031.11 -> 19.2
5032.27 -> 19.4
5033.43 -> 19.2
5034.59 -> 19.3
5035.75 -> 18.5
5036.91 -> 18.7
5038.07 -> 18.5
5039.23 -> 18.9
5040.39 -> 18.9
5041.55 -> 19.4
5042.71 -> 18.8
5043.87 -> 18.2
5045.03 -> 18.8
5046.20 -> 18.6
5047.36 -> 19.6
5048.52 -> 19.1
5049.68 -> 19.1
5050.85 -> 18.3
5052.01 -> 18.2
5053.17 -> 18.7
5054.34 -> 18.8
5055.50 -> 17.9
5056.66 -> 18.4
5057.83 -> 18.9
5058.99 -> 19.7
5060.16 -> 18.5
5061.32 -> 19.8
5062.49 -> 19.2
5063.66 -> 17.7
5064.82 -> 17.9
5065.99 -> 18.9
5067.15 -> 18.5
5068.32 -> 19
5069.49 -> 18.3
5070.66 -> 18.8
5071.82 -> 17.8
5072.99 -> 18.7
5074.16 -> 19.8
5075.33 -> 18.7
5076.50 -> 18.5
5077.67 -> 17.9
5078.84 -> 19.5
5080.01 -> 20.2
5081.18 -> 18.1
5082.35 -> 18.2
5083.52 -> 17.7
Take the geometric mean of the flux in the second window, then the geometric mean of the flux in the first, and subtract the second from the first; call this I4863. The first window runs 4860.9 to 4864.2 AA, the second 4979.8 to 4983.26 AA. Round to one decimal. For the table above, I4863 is -6.4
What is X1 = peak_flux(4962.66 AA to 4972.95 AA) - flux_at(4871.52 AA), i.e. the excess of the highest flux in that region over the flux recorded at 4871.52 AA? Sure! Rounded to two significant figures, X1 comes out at 3.6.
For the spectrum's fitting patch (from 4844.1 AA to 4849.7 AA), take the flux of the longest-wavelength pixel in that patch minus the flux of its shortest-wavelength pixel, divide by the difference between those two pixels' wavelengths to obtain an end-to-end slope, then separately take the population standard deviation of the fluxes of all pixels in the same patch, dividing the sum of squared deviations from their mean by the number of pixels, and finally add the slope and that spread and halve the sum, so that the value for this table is 0.23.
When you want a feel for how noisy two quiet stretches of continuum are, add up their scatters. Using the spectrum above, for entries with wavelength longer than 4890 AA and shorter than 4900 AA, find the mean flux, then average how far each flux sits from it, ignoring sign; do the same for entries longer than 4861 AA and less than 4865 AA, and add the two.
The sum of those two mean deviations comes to 3.4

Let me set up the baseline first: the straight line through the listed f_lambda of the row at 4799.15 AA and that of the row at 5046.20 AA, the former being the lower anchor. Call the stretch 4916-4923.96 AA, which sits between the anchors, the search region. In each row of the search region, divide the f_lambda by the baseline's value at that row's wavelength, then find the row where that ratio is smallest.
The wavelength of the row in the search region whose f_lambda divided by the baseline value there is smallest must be 4923.39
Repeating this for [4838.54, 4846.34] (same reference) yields 4842.44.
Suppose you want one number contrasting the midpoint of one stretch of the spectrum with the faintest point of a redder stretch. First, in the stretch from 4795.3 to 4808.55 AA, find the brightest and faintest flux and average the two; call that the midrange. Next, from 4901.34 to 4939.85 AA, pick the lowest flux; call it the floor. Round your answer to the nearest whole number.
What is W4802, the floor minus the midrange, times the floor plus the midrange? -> -54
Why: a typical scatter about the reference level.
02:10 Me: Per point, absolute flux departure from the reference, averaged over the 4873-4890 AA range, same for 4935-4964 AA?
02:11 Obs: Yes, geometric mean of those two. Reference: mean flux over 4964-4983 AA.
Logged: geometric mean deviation 0.51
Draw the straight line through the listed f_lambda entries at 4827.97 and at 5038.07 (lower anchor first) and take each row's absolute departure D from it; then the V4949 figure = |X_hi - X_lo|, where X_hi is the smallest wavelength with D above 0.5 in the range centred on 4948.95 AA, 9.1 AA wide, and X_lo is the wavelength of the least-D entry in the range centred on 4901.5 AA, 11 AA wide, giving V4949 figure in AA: 44.2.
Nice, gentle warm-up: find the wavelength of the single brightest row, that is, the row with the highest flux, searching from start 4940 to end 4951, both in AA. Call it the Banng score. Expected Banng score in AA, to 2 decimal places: 4941.56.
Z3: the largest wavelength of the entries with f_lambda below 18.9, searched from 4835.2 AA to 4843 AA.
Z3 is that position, 4842.44 AA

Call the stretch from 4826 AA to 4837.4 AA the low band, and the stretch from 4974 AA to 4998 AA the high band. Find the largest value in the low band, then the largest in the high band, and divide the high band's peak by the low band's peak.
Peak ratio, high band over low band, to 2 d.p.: 0.97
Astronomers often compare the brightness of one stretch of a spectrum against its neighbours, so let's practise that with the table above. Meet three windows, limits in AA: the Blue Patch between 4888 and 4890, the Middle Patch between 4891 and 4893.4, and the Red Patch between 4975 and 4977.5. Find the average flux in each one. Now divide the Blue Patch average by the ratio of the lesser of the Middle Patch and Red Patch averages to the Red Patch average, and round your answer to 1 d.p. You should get 19.6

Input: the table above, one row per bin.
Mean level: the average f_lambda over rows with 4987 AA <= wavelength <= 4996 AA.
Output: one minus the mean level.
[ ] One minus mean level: -17.96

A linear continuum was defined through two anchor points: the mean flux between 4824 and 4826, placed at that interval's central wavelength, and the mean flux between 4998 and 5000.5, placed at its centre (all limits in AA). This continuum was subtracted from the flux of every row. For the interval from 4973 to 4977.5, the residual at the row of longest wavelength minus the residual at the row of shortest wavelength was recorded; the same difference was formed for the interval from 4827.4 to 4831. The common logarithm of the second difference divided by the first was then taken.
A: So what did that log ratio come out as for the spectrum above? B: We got -0.7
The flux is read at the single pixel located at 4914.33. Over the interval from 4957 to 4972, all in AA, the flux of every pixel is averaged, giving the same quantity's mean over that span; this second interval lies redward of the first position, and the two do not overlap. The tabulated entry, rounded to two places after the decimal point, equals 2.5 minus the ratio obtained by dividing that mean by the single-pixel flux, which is 1.50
